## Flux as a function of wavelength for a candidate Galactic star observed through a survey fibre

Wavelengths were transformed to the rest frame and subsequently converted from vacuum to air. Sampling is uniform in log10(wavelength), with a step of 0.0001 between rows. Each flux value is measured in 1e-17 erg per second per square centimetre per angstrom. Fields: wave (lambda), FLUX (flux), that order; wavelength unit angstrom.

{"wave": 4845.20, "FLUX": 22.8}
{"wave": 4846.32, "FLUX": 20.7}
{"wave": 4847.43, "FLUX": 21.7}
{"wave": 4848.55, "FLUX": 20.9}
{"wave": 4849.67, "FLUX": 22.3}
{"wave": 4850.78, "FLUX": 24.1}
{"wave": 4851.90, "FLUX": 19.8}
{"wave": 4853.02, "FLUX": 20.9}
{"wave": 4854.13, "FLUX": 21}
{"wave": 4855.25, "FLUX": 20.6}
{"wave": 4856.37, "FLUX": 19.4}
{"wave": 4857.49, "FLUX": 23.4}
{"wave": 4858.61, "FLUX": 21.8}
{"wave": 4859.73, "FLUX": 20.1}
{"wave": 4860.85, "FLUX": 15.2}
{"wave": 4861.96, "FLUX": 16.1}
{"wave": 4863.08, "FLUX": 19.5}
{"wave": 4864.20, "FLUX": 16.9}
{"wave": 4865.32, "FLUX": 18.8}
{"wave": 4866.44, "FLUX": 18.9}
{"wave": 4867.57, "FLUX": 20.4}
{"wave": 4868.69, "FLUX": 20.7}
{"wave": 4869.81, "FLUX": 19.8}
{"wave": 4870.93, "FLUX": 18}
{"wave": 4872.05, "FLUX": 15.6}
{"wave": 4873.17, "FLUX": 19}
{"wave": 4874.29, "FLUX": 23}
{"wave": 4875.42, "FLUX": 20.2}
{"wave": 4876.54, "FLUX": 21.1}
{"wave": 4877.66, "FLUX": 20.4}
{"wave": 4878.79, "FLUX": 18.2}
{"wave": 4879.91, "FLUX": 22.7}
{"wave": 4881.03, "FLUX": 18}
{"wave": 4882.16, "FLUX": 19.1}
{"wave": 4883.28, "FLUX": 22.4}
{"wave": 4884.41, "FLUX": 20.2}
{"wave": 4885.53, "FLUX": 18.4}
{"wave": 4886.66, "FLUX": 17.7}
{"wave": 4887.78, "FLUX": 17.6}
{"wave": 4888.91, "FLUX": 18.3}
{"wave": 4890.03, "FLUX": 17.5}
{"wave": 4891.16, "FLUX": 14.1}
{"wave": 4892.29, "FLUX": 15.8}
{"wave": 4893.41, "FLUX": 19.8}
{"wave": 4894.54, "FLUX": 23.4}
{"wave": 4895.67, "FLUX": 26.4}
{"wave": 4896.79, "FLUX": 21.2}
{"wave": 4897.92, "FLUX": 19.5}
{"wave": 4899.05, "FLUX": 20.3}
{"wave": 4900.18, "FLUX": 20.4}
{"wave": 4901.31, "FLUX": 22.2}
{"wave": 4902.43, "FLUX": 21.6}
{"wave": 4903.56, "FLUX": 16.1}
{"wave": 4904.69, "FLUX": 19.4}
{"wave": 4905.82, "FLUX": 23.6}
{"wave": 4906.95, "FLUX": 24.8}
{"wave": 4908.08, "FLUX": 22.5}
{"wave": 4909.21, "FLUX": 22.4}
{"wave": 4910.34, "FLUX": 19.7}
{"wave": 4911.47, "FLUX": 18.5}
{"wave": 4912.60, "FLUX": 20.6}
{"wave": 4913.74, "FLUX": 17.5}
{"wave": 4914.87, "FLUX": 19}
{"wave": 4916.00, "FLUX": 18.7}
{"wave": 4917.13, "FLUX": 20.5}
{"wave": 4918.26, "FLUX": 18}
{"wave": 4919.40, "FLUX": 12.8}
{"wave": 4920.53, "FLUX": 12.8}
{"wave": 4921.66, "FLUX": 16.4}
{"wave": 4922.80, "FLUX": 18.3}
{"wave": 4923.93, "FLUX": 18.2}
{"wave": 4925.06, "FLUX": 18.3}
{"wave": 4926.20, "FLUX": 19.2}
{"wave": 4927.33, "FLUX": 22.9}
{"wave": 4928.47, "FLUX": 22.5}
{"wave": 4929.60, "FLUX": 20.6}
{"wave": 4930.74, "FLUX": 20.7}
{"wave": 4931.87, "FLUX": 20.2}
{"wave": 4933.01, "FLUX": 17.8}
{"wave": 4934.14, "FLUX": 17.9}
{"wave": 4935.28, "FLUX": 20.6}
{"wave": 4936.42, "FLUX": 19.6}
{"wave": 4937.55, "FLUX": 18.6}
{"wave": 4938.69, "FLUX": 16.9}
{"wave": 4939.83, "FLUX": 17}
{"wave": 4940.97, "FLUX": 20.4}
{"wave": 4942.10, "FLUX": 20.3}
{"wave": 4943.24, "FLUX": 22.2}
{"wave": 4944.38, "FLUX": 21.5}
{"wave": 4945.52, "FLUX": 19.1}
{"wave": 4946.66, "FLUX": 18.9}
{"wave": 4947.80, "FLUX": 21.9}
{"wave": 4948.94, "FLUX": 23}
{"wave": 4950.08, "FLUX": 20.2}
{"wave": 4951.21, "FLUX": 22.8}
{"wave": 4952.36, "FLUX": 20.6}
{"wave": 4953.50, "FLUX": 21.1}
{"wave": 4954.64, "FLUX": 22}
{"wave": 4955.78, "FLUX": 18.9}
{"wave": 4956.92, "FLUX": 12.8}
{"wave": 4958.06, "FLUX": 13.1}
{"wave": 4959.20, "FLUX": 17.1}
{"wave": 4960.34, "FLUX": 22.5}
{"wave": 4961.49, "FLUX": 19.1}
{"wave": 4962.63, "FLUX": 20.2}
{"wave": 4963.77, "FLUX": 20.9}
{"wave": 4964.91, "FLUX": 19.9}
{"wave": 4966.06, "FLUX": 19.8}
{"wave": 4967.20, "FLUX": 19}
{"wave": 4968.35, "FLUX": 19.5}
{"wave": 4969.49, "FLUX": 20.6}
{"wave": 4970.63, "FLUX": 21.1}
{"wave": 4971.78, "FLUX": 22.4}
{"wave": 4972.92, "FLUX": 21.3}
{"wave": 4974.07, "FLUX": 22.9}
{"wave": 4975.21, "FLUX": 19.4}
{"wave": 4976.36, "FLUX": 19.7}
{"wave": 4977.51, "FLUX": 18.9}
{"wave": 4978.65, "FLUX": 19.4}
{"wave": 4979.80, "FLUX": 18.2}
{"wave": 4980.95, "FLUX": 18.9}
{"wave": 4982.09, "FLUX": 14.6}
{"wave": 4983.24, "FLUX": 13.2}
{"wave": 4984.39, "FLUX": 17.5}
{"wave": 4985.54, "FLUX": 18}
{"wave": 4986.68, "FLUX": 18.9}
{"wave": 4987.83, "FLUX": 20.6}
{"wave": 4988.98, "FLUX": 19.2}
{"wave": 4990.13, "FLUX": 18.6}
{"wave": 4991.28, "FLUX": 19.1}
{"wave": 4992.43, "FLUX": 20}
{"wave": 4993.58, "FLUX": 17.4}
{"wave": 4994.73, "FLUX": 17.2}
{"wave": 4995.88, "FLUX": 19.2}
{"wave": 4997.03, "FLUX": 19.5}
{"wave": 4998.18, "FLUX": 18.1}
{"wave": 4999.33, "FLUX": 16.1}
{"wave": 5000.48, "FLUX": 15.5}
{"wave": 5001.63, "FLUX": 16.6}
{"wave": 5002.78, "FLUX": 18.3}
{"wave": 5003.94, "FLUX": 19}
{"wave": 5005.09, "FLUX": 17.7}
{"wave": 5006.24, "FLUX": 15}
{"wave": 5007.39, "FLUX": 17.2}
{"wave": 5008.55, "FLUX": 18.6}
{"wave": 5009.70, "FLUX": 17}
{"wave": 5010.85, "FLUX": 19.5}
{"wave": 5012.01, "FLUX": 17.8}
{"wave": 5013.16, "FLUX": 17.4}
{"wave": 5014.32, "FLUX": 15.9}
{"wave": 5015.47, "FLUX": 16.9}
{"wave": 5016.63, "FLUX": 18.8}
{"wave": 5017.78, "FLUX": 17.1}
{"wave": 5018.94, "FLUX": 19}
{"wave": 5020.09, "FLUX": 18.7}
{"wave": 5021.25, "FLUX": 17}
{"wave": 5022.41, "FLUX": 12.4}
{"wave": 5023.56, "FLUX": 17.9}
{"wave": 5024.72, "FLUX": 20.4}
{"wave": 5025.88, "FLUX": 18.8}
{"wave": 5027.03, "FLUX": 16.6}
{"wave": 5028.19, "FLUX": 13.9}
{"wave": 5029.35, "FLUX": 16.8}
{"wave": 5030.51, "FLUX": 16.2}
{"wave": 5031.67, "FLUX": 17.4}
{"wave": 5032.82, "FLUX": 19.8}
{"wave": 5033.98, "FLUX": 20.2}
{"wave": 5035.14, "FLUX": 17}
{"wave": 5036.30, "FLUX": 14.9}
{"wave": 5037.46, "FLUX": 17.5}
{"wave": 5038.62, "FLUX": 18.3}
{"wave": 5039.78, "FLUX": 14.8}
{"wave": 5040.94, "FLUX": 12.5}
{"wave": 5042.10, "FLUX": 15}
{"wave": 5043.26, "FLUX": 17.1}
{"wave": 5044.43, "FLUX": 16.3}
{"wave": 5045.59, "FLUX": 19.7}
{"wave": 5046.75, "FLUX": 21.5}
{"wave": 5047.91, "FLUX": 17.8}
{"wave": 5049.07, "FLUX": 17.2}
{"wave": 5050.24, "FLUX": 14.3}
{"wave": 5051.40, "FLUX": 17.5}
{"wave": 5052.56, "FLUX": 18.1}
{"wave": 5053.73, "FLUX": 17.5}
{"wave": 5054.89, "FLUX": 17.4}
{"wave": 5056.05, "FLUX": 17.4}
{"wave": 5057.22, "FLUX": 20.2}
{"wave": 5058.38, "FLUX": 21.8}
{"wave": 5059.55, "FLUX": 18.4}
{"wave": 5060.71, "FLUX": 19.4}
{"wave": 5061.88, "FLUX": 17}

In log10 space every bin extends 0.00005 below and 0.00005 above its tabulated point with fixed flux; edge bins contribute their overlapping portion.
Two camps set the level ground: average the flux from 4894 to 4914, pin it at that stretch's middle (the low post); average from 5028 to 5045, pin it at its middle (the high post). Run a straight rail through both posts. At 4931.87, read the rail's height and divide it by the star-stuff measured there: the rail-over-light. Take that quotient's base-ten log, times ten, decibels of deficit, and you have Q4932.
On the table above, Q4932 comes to 0.0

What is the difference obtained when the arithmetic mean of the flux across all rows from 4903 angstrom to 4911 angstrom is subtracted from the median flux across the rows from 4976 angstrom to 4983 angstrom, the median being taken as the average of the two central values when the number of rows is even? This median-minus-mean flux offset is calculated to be -2.3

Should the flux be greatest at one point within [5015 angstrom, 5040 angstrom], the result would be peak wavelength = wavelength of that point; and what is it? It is 5024.72 angstrom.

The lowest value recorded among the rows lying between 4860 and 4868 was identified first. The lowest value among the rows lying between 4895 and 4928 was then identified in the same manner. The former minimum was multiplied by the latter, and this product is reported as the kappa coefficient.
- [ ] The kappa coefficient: 195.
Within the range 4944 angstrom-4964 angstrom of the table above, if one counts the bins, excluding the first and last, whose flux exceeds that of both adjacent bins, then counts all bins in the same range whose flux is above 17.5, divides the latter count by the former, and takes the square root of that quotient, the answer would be 1.94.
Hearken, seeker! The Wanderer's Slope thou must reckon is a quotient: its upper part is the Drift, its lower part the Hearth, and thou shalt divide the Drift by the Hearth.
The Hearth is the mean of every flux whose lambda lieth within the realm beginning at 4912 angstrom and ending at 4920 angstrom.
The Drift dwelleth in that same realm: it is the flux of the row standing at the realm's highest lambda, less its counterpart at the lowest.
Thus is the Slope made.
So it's -0.43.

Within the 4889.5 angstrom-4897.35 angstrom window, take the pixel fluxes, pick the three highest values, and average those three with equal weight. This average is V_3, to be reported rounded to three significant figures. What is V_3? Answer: 23.7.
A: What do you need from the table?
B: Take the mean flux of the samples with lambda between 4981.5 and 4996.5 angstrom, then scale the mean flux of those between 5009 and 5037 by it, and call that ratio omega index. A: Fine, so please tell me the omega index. 0.968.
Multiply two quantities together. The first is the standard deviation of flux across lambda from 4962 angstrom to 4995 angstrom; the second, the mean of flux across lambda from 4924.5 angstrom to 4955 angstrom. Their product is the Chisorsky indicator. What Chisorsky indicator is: 40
